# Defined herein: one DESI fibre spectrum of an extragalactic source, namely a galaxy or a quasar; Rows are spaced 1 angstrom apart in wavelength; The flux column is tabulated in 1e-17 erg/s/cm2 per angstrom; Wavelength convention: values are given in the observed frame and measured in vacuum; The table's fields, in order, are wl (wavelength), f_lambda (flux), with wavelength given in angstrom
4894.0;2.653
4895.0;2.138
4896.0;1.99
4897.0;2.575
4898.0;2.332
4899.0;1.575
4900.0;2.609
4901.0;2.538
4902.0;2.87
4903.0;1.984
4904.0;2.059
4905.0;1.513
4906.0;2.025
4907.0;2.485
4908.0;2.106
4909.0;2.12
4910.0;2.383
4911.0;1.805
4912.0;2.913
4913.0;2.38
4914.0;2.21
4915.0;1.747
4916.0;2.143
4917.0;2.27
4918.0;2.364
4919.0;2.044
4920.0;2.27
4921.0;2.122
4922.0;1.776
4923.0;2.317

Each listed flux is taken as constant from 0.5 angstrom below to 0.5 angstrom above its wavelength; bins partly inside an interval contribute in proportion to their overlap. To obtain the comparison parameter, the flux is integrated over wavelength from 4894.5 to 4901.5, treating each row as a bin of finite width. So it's 16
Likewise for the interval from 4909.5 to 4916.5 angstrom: 16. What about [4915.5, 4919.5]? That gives 9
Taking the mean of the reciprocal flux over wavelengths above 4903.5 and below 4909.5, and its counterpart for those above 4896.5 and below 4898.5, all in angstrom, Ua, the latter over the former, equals 0.82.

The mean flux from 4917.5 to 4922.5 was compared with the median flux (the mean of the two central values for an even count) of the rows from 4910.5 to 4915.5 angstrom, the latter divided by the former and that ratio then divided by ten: 0.104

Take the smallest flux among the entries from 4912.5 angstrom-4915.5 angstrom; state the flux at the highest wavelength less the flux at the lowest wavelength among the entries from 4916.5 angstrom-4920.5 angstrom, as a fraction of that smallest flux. 0.00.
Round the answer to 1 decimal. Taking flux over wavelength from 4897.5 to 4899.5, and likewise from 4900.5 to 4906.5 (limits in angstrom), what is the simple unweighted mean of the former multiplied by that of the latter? 4.2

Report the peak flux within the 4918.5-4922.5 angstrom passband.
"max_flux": 2.27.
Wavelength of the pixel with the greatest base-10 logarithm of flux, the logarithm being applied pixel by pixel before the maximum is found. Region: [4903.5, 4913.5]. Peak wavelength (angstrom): 4912.0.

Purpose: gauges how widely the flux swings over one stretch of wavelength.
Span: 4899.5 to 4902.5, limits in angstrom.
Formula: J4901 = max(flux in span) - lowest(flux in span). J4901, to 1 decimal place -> 0.3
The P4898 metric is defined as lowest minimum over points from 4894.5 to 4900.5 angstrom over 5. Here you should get 0.315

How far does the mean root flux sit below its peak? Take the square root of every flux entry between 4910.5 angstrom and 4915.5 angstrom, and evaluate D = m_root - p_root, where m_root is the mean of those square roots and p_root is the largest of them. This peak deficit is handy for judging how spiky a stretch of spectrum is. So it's -0.23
